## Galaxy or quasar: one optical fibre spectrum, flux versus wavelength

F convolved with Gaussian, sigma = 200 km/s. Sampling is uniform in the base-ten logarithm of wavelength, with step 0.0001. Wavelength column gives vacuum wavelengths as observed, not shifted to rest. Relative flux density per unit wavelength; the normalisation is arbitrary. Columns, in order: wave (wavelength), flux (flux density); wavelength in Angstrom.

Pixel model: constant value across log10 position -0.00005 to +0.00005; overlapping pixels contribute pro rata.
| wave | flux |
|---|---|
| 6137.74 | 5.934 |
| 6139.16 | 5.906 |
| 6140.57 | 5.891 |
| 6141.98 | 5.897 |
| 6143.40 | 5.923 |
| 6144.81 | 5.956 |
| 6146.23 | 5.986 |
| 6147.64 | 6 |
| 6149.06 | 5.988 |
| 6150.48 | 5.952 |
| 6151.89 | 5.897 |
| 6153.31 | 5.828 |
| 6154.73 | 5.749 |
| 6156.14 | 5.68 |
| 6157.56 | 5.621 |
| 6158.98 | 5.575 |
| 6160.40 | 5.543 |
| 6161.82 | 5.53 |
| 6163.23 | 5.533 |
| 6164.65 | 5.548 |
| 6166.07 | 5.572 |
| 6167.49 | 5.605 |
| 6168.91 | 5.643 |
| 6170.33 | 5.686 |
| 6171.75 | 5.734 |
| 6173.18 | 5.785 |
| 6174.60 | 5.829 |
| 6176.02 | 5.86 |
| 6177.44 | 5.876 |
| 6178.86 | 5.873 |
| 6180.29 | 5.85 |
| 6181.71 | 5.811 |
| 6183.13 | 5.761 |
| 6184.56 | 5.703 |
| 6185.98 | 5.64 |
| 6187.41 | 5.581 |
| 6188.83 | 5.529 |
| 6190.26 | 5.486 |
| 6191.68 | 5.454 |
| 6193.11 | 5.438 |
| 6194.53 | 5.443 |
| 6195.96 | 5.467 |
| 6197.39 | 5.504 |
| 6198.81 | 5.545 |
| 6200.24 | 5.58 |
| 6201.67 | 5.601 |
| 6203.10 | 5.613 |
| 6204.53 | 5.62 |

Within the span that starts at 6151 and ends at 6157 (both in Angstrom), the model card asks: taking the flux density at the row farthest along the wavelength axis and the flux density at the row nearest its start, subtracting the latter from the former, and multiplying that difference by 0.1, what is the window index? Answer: -0.022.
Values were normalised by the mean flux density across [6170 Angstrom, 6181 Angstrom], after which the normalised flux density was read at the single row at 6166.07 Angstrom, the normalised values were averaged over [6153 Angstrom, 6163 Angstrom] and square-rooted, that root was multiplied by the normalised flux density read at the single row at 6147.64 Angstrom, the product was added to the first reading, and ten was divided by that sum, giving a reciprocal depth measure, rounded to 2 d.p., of 5.06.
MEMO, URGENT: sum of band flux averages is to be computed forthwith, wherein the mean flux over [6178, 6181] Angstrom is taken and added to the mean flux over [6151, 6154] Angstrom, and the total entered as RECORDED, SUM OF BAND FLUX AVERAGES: 11.7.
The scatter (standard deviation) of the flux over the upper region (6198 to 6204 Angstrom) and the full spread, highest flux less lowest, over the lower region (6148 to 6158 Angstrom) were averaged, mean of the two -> 0.20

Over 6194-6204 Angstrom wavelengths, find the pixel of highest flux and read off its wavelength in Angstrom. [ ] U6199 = 6203.10 Angstrom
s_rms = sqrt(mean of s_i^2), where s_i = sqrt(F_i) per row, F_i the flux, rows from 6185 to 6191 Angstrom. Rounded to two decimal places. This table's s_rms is 2.36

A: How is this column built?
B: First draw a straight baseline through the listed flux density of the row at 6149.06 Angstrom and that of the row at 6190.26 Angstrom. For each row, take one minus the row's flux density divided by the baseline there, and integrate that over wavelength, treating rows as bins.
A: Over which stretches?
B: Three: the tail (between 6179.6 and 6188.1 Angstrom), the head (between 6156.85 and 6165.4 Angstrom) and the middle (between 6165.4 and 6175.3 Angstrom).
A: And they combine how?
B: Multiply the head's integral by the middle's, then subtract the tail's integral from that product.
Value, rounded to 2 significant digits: 0.27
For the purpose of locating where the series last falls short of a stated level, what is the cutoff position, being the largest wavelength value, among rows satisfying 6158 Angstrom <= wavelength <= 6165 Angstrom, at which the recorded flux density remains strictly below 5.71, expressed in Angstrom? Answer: 6164.65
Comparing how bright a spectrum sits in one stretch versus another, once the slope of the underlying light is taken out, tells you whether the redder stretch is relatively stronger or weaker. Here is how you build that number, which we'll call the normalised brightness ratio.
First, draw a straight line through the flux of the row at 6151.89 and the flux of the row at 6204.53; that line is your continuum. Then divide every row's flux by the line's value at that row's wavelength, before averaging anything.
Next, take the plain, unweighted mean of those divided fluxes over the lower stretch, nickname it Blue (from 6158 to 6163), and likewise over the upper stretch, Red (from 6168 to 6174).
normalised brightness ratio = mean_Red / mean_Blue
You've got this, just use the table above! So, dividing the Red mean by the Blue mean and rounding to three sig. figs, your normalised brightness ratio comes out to 1.04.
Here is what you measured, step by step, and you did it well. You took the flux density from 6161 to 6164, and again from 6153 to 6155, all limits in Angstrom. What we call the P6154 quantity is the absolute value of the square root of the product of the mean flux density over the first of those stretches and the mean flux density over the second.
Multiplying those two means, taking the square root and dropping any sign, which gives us 5.66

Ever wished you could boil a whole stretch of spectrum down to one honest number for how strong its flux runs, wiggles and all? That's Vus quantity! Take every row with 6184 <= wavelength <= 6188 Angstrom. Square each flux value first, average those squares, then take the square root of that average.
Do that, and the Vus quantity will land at 5.6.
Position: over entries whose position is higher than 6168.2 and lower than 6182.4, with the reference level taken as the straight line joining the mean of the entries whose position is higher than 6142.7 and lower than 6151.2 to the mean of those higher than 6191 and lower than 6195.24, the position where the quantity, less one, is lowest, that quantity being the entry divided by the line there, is 6168.91 Angstrom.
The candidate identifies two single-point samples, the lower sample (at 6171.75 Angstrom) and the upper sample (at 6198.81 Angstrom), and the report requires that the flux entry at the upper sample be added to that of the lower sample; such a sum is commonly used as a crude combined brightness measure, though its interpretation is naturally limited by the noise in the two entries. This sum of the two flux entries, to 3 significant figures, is 11.3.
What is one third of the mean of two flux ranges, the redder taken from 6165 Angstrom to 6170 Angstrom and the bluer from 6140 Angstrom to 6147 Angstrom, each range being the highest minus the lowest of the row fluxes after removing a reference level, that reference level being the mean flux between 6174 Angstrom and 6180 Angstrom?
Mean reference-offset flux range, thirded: 0.028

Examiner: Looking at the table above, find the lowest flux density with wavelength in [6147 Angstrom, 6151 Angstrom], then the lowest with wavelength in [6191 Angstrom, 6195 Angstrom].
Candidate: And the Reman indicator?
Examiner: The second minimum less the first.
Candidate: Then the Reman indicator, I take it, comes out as -0.51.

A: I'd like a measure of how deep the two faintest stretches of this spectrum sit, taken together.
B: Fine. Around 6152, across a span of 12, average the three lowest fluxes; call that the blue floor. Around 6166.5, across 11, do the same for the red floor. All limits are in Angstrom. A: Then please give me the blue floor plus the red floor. 11.2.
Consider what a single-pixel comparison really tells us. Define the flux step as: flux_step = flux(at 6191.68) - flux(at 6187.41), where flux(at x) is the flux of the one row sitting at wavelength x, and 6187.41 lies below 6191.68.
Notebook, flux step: -0.13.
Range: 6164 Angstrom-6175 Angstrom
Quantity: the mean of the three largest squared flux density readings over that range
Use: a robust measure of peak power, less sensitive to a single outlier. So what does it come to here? 33.4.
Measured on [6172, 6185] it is 34.5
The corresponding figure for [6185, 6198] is 31.2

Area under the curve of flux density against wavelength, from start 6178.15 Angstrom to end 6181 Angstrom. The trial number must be 16.7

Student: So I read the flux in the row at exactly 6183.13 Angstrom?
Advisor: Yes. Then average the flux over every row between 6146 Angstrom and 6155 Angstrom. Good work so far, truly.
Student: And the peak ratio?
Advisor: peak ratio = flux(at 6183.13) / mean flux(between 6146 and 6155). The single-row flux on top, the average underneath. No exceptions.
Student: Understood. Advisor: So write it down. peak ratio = 0.974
